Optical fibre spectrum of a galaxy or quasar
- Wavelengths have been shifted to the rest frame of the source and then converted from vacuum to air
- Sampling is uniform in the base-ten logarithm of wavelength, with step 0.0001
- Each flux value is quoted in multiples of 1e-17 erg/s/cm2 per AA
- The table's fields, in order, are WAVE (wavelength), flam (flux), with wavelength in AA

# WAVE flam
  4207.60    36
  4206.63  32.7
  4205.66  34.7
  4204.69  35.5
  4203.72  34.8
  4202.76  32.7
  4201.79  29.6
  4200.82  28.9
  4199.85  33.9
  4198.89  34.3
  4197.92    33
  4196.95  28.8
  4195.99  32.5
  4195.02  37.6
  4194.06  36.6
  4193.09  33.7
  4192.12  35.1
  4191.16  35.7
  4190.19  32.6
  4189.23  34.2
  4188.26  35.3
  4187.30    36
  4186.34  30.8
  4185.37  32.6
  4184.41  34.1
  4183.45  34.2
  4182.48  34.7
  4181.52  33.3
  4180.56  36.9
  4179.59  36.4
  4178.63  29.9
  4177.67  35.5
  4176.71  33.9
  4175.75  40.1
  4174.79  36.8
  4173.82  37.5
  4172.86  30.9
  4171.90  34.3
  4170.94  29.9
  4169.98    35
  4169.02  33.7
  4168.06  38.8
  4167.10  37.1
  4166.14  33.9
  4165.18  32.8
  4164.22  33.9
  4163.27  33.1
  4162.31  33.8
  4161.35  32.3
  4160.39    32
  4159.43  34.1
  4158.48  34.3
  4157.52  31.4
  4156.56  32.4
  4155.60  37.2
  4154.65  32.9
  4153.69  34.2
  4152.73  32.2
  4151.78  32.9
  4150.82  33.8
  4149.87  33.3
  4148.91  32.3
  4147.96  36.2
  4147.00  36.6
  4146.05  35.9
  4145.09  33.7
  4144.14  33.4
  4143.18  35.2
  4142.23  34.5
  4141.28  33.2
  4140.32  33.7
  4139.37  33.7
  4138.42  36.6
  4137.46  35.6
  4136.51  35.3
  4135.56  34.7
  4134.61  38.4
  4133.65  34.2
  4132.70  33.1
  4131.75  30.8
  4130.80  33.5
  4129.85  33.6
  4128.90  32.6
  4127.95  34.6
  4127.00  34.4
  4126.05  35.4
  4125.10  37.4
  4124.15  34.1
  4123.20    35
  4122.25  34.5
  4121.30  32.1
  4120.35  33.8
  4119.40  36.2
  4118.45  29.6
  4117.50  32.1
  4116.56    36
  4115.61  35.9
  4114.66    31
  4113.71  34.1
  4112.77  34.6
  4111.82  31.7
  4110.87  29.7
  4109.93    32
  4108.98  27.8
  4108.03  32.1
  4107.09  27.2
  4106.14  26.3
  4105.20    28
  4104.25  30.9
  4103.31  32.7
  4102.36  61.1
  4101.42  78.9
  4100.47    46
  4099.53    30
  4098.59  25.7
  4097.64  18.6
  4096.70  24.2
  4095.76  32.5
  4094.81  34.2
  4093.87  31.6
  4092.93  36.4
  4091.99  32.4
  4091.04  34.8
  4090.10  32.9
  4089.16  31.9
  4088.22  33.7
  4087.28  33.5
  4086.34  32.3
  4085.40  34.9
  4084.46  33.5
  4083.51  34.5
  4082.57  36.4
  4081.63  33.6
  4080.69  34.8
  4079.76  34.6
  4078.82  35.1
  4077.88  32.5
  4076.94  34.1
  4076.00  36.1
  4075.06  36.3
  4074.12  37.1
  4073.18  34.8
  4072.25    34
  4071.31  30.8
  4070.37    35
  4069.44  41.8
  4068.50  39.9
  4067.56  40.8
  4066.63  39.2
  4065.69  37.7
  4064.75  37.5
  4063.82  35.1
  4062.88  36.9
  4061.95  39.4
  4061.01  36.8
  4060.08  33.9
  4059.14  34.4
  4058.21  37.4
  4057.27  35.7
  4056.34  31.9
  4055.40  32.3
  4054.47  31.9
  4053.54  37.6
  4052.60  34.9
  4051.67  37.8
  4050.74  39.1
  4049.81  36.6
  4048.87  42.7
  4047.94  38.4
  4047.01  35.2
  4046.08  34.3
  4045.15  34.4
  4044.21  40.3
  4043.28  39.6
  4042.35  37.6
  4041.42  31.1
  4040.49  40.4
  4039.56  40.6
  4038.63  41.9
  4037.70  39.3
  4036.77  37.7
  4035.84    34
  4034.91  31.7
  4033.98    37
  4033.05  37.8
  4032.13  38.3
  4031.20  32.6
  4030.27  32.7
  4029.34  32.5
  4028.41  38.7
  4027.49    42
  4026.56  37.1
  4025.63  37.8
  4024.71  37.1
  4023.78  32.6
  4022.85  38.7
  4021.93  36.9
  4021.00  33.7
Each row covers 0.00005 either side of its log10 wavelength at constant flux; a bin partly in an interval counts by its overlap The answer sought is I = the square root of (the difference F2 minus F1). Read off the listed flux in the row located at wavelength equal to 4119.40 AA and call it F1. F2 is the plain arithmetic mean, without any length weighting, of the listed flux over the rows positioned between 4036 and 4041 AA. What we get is 1.9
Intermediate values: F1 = 36.2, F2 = 40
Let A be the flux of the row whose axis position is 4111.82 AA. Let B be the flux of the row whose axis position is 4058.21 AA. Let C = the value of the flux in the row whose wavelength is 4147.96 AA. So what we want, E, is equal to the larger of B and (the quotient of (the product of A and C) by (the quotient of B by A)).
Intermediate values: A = 31.7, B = 37.4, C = 36.2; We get 973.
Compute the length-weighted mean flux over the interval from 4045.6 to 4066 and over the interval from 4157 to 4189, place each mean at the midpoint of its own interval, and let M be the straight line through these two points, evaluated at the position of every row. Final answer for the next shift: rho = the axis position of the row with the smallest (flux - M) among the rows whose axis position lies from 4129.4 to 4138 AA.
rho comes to 4131.75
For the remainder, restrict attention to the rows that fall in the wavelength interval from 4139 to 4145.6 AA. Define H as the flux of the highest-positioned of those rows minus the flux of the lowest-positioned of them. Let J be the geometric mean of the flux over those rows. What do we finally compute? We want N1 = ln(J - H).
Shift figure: 3.52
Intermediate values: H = 0.0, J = 33.9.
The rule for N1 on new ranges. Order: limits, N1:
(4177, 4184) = 3.57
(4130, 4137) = 3.48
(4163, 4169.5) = 3.53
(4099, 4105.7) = 3.76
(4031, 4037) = 3.41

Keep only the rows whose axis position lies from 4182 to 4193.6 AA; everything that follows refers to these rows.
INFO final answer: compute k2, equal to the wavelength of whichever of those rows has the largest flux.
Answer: 4187.30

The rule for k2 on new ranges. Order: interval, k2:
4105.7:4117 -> 4116.56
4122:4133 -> 4125.10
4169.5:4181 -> 4175.75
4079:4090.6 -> 4082.57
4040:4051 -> 4048.87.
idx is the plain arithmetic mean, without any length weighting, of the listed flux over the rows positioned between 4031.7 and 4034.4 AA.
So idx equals 38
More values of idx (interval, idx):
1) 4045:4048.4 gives 36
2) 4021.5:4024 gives 36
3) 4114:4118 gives 34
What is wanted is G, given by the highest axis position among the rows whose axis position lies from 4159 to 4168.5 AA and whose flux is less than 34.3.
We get 4166.14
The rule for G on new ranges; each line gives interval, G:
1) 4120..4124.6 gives 4124.15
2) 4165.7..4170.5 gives 4169.02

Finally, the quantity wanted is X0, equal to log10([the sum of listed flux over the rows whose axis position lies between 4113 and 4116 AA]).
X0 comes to 2.00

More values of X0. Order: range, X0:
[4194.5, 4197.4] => 2.00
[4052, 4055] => 2.02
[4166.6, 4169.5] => 2.04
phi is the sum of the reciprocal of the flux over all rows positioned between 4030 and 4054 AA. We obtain 0.707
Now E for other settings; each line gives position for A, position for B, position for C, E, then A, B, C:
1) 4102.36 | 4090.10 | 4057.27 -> 4051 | 61.1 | 32.9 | 35.7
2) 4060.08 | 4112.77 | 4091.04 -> 1156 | 33.9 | 34.6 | 34.8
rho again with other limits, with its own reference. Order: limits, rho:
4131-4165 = 4131.75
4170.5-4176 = 4170.94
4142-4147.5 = 4144.14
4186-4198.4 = 4196.95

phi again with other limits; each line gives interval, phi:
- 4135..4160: 0.762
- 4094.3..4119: 0.826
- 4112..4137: 0.765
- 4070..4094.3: 0.763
